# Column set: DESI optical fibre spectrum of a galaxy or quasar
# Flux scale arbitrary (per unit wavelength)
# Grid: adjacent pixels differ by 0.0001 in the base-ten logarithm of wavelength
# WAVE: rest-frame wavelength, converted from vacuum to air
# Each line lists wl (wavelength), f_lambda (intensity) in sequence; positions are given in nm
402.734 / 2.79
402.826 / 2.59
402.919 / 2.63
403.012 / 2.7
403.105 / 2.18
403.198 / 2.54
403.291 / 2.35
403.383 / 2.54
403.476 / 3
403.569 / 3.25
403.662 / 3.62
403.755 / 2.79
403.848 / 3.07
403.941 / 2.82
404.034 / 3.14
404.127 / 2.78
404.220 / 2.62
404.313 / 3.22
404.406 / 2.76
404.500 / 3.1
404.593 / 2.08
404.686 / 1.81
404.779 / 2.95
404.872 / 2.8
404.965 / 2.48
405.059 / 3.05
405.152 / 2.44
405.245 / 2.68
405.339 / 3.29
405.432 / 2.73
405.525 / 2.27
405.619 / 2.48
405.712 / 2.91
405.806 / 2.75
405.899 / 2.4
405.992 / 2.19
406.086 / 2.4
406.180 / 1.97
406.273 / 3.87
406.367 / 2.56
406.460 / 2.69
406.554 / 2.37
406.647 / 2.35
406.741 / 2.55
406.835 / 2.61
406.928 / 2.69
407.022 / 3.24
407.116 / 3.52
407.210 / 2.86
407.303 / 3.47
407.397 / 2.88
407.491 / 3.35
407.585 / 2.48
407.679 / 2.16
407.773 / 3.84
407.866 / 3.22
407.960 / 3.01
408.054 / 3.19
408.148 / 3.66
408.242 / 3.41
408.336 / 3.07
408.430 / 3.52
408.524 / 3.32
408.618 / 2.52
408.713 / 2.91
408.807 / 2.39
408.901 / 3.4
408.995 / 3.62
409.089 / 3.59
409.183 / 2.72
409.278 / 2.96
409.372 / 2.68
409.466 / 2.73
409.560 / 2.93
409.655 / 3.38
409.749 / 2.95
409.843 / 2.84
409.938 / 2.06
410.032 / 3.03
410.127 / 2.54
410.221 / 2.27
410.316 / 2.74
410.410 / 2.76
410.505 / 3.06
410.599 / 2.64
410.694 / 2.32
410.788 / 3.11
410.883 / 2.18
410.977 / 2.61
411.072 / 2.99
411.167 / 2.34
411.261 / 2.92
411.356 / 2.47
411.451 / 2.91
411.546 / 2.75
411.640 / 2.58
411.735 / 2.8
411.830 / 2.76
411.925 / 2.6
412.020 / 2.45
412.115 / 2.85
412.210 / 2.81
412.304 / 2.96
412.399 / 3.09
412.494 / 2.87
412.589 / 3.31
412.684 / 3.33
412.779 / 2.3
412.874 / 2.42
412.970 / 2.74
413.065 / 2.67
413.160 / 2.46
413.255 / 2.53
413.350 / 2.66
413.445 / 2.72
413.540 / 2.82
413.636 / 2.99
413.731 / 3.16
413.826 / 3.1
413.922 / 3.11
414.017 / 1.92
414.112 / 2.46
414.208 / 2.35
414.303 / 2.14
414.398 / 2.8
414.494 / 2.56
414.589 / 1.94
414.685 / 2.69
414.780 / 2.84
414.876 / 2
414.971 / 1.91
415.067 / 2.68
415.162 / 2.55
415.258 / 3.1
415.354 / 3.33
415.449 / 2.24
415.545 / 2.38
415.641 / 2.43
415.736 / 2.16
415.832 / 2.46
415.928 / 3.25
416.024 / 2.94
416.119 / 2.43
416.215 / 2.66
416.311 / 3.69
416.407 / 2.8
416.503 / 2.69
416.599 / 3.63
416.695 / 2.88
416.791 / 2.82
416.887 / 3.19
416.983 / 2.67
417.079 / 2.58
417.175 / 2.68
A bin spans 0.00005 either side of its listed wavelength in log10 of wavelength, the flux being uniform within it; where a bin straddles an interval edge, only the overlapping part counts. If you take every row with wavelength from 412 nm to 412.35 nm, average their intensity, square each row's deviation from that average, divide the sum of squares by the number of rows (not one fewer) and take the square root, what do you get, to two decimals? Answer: 0.19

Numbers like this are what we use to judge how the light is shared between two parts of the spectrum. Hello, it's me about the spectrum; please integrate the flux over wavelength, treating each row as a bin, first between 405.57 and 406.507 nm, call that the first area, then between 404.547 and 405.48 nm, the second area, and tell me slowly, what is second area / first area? 1.00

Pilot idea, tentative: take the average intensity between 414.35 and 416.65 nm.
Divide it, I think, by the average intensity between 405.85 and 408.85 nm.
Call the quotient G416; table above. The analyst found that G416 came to 0.92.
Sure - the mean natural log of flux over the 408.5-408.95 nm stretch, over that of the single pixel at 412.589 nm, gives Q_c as 0.88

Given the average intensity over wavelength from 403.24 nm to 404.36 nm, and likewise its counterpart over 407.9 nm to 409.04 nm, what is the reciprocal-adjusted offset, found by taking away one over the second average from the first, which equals 2.62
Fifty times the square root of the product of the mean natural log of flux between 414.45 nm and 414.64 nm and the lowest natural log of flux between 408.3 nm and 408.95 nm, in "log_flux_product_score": 42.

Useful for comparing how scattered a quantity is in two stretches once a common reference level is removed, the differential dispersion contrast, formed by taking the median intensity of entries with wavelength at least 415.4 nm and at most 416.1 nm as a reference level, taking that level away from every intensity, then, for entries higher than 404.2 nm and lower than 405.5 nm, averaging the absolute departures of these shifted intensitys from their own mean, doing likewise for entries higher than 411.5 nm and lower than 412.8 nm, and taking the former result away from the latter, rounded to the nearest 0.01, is -0.10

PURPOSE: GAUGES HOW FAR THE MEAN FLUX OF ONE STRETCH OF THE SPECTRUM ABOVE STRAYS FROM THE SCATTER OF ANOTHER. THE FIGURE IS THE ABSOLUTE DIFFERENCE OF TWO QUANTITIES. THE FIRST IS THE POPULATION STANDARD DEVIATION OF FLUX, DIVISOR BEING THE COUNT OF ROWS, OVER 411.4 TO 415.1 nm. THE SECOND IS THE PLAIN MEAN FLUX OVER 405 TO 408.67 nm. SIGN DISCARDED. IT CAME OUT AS 2.51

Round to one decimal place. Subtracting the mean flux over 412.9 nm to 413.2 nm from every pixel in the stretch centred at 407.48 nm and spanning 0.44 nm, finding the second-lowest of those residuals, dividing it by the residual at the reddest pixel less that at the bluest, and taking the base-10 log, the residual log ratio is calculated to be -1.0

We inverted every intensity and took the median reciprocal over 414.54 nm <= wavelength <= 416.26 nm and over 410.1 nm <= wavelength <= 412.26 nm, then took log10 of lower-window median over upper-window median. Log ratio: -0.039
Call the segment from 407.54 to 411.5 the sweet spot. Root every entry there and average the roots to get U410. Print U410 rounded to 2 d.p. 1.70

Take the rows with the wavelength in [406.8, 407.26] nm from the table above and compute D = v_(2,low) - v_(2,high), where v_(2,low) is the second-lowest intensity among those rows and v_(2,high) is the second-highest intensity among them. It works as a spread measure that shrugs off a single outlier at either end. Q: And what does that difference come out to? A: -0.55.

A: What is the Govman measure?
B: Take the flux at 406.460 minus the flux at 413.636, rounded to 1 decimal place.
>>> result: -0.3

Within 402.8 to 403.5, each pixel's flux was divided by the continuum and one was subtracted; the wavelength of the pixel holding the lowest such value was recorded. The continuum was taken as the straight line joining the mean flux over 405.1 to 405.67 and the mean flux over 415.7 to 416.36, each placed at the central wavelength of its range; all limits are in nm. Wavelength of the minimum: 403.105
